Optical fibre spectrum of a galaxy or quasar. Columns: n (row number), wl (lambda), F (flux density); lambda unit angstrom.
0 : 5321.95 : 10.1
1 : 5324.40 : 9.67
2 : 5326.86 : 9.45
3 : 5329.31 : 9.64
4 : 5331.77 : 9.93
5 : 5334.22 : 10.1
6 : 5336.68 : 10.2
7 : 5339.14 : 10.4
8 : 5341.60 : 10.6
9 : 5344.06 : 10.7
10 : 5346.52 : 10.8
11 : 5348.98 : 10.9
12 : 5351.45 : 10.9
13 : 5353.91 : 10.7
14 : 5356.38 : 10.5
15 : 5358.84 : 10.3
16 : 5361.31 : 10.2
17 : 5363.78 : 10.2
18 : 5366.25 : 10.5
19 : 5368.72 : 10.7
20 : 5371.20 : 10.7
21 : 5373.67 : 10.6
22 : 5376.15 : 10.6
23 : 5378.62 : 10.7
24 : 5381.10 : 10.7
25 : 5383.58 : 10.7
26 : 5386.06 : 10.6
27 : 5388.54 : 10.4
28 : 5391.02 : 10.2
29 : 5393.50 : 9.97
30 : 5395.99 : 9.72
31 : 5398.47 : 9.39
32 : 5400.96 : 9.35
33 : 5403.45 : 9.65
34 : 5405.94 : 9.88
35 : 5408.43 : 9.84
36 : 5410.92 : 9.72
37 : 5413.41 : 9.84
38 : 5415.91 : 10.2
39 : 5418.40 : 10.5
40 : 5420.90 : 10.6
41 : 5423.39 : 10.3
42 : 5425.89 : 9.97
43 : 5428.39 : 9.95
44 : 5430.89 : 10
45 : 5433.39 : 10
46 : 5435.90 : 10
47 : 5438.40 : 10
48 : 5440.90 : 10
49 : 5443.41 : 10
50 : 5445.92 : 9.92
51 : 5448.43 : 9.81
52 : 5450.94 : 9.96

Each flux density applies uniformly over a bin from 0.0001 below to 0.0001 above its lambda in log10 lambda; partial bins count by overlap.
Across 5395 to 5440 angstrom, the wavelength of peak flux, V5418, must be 5420.90 angstrom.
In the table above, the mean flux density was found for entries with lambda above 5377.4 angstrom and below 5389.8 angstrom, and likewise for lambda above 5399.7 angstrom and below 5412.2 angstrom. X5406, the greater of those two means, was 10.6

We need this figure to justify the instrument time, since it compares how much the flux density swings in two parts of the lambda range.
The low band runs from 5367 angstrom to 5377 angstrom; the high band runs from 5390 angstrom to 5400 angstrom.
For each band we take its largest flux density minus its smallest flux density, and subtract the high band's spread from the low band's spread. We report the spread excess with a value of -0.71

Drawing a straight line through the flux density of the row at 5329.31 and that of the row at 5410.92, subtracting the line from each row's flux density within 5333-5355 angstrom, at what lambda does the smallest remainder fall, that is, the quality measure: 5334.22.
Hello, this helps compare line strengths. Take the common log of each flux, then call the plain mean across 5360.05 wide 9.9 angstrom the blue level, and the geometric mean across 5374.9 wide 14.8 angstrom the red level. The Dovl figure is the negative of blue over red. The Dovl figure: -0.99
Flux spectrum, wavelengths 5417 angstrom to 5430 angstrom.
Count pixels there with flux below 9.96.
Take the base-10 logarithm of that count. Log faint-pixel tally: 0.0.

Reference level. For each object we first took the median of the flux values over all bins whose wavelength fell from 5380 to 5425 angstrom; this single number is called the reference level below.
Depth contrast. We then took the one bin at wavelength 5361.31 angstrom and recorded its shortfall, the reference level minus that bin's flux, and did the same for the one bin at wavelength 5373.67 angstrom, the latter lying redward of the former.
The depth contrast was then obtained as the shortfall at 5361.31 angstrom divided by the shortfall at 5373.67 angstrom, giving 0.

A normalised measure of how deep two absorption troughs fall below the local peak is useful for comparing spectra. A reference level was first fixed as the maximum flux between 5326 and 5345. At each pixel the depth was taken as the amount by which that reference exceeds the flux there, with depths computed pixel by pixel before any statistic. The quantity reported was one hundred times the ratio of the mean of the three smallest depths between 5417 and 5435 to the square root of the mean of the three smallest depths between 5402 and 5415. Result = 25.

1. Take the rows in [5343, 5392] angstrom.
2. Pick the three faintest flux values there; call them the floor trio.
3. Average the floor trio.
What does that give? 10.2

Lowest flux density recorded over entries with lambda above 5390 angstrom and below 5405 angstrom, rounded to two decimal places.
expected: 9.35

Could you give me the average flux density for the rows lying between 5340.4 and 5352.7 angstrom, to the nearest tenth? 10.8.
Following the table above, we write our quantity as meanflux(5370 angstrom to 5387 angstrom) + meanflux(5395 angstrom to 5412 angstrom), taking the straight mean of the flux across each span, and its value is 20.3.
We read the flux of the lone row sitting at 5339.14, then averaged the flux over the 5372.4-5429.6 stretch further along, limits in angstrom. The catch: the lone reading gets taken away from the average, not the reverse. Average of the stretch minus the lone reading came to -0.3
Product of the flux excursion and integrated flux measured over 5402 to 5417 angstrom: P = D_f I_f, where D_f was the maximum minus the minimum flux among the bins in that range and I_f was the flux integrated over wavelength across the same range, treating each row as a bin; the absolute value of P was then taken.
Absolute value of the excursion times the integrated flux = 81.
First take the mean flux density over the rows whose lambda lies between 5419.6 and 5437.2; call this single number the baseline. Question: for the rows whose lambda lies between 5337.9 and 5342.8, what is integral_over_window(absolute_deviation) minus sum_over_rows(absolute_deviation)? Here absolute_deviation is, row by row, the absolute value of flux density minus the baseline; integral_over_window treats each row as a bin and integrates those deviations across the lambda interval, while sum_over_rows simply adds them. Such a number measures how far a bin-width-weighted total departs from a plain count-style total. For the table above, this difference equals 1.1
